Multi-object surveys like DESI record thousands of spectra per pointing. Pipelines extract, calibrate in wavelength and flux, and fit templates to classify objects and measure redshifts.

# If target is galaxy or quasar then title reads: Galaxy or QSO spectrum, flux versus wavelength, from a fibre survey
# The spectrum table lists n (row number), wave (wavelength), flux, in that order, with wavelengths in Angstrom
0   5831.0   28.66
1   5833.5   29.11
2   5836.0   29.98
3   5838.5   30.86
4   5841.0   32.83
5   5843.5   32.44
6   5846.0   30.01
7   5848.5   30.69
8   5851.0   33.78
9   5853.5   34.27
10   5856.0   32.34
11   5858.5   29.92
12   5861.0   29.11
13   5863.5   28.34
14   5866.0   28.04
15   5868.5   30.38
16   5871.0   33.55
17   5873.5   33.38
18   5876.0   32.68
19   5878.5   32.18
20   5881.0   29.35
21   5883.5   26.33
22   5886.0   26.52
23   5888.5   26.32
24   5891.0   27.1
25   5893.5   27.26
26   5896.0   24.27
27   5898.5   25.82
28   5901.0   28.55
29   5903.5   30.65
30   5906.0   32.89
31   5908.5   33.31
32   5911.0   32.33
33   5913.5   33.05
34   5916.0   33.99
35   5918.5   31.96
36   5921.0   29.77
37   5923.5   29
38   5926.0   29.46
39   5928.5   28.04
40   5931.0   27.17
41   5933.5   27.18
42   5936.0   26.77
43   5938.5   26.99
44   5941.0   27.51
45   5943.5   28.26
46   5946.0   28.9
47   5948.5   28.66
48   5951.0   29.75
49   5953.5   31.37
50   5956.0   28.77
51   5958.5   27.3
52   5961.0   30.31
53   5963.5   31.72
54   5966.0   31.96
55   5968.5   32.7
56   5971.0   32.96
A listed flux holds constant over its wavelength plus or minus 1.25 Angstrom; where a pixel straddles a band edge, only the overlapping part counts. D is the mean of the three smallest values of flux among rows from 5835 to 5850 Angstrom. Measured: 30.2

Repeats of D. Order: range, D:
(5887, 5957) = 25.5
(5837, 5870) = 28.5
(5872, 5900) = 25.5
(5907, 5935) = 27.5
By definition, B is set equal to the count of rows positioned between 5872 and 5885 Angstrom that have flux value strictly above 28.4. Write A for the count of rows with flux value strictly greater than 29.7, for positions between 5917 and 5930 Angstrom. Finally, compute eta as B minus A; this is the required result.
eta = 2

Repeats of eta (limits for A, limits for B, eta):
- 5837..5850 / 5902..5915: 0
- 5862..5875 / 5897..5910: 1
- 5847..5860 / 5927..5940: -5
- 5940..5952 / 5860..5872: 2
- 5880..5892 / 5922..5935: 2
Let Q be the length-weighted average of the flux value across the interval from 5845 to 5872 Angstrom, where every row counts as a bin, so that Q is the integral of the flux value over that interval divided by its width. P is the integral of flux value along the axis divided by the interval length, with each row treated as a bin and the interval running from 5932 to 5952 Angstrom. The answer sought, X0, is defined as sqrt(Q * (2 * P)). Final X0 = 41.6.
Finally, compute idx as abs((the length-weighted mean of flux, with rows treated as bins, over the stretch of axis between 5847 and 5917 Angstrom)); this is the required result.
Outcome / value 30.2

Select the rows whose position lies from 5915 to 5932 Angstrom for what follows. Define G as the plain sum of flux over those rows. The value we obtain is 209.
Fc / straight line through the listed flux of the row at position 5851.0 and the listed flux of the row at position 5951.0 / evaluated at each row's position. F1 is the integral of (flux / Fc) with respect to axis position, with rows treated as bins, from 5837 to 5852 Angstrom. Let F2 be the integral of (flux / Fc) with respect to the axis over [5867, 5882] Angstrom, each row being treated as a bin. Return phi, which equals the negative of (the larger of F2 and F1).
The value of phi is -14.6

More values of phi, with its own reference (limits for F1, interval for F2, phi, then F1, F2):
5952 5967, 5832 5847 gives -15.4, 15.4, 13.5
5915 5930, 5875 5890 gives -14.7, 14.7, 13.3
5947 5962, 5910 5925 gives -15.3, 14.9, 15.3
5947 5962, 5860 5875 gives -14.9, 14.9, 13.8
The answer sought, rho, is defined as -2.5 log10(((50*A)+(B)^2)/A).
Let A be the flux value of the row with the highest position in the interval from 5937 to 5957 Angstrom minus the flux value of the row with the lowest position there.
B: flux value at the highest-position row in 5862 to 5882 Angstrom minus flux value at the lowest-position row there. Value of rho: -4.26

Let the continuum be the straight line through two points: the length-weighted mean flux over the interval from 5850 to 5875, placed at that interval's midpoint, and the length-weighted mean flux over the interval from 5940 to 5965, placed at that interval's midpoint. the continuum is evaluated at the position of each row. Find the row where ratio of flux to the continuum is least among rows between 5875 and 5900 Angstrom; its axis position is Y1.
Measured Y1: 5896.0 Angstrom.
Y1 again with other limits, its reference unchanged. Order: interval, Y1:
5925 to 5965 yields 5936.0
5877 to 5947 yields 5896.0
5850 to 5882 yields 5866.0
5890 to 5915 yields 5896.0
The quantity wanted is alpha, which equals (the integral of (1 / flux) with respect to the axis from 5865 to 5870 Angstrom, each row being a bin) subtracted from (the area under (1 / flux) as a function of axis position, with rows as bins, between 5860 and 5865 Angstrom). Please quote 0.004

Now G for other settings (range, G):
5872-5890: 207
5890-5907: 197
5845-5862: 220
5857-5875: 213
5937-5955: 201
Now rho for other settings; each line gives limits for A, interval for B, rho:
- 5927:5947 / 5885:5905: -4.61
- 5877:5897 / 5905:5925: -4.21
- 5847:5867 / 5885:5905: -4.10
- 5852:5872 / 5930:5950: -4.18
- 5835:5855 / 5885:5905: -4.33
